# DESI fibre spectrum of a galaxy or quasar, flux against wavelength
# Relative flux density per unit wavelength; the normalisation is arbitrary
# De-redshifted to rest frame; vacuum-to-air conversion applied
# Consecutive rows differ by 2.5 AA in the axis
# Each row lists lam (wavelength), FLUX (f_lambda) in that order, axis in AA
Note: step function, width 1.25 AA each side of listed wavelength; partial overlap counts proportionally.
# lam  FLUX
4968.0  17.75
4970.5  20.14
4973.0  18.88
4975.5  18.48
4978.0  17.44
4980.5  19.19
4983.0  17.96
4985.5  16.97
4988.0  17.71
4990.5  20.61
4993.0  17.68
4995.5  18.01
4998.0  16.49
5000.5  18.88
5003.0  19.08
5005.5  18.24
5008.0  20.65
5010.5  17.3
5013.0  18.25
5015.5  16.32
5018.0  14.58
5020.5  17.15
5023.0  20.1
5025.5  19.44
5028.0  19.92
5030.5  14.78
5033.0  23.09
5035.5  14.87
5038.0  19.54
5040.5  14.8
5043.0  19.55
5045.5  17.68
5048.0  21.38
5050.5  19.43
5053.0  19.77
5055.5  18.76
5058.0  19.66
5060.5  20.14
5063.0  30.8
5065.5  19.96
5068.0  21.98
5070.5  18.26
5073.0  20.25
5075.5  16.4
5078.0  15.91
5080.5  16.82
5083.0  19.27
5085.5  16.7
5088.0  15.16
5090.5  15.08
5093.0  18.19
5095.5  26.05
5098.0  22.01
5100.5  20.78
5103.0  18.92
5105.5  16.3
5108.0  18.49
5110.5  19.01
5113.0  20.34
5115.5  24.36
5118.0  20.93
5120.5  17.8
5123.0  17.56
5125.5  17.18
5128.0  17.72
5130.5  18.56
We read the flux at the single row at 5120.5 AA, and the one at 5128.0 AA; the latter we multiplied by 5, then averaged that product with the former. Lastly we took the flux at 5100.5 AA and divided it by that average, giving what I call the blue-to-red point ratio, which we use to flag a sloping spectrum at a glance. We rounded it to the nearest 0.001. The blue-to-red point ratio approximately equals 0.391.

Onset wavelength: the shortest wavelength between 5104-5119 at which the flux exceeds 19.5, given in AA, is 5113.0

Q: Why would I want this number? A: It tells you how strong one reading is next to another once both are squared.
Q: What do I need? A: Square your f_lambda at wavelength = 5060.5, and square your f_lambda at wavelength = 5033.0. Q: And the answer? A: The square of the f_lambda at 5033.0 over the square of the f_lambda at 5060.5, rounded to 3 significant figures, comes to 1.31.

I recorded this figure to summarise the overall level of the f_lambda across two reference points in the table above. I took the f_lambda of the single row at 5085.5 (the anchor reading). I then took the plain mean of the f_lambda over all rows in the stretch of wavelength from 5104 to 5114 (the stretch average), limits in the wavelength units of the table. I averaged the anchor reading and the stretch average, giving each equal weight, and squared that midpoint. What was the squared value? 310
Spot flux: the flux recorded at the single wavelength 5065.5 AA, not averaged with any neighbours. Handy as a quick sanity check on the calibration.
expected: 19.96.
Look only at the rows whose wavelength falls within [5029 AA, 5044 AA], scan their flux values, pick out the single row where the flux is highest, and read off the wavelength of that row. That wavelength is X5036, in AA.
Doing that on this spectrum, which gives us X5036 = 5033.0 AA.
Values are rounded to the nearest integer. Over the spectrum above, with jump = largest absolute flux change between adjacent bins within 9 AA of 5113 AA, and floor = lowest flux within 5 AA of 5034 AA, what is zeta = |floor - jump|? 11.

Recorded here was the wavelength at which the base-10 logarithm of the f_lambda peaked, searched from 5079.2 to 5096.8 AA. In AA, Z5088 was 5095.5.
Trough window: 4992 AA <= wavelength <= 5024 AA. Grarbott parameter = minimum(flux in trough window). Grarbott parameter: 14.58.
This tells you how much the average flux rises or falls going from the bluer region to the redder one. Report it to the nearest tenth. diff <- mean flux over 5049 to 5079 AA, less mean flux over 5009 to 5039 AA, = 2.2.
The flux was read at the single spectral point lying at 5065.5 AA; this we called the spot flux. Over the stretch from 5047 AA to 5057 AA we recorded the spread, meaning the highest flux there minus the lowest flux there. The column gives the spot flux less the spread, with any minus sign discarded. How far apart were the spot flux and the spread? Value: 17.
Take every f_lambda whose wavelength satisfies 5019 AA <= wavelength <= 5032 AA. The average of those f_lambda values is 18.3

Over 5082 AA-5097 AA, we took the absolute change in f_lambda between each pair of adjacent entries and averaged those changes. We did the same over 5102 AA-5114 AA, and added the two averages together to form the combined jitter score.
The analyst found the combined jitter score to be 4.70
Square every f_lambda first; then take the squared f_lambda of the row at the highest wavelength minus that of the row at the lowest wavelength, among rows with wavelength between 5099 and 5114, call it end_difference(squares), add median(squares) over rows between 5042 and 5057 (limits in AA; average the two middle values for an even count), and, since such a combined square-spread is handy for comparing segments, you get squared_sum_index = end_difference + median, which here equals 362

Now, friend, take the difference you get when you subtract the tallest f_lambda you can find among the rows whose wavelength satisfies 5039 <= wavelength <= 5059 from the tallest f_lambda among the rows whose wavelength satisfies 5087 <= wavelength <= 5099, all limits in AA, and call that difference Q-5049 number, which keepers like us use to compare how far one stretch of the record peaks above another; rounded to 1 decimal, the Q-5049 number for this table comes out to 4.7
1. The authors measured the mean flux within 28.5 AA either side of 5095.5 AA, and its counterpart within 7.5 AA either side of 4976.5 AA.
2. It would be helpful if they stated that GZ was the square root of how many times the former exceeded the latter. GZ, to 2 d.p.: 1.01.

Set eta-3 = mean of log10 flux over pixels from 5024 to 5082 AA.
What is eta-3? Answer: 1.279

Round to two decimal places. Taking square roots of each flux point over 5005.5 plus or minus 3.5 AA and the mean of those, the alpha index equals 4.39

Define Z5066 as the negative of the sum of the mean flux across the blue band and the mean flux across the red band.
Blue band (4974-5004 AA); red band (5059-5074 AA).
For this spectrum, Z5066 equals -40.1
